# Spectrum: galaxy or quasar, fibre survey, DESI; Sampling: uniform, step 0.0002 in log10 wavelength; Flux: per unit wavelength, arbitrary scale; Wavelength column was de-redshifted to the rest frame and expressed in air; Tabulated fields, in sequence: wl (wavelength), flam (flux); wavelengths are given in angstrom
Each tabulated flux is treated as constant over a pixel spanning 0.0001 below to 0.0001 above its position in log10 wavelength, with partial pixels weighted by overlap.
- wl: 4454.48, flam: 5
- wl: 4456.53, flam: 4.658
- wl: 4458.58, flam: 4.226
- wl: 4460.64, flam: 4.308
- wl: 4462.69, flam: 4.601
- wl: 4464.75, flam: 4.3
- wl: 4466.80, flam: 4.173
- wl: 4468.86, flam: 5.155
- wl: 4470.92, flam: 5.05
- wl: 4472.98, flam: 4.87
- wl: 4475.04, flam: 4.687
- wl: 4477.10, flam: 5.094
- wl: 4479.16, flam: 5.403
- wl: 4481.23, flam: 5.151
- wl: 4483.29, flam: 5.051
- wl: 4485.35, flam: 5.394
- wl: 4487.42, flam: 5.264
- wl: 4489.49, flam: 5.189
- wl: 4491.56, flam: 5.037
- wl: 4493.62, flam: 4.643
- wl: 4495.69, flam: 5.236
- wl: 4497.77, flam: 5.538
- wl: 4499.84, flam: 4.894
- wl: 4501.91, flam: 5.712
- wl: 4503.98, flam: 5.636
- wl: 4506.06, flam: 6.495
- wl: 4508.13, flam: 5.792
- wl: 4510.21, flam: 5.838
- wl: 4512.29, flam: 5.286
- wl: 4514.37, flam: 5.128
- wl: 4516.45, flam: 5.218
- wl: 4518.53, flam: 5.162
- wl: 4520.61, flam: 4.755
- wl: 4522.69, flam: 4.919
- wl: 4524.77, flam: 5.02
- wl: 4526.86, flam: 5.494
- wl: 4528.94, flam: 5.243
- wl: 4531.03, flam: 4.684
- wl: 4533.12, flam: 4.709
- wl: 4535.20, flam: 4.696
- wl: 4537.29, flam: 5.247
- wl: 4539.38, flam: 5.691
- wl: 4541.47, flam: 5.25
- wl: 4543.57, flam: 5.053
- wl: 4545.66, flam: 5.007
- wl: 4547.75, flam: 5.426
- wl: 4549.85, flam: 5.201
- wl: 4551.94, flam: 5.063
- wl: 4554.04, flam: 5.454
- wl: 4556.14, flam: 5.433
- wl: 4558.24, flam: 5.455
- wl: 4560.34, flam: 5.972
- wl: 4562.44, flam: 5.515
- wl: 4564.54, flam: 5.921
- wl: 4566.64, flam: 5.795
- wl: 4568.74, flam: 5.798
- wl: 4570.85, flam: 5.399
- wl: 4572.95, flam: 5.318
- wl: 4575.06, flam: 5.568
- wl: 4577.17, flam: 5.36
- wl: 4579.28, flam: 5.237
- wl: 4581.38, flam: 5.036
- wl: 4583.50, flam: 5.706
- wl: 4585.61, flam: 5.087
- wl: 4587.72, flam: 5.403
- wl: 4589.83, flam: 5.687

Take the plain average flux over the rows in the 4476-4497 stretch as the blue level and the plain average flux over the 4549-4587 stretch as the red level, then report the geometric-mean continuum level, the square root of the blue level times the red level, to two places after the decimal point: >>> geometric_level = 5.30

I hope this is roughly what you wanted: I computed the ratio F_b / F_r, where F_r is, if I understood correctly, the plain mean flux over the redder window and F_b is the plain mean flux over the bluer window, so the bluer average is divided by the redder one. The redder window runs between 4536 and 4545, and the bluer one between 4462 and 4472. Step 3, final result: 0.88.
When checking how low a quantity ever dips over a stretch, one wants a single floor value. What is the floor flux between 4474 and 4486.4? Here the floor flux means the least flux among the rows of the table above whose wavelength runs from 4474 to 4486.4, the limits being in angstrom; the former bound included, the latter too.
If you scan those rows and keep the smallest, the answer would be 4.687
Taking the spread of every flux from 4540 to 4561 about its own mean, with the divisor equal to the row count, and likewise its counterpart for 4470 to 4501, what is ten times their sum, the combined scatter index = 5.2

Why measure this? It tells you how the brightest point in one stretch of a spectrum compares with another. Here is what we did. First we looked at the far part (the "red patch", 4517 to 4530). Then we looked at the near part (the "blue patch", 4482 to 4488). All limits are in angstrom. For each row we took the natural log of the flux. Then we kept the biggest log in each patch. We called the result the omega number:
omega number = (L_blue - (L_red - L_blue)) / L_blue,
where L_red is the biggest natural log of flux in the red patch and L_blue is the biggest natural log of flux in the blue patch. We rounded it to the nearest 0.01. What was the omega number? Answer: 0.99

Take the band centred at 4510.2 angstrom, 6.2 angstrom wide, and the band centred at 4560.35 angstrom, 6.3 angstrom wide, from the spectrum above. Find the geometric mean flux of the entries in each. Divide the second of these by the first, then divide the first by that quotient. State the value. 5.62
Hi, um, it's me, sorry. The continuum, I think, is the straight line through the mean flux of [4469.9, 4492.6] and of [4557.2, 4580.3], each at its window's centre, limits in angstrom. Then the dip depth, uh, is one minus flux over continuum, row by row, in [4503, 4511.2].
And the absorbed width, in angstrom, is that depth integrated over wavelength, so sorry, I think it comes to -1.1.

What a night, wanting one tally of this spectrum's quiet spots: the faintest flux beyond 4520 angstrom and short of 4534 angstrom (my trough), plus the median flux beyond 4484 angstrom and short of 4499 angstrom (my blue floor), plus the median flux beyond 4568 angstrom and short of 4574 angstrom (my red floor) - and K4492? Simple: 15.32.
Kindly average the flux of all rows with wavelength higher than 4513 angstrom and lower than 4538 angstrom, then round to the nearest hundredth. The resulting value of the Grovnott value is 5.02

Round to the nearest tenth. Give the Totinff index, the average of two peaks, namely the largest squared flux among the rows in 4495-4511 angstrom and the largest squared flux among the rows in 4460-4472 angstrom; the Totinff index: 34.4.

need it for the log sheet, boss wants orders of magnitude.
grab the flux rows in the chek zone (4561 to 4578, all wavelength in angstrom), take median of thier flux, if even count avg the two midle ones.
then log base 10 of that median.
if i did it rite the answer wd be 0.744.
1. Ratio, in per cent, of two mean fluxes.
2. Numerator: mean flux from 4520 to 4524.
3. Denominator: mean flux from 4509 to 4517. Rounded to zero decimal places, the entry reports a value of 90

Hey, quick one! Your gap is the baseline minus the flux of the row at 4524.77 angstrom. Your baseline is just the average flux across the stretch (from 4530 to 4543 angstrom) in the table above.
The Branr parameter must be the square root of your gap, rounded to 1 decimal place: 0.2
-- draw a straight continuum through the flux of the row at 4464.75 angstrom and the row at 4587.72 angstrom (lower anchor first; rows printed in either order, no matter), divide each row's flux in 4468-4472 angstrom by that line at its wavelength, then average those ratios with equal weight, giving 1.17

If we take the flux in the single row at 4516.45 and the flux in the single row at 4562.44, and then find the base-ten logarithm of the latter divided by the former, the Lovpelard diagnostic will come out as 0.02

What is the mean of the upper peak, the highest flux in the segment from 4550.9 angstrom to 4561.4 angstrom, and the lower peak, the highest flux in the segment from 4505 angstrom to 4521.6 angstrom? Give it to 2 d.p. 6.23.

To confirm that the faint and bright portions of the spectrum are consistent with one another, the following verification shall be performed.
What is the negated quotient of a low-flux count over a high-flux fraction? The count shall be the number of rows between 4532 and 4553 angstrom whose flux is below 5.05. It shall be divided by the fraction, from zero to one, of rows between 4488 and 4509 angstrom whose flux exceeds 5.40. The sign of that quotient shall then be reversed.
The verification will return -6.0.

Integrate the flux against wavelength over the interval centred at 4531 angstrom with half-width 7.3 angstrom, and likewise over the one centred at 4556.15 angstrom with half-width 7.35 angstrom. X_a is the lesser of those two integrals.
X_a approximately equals 73.2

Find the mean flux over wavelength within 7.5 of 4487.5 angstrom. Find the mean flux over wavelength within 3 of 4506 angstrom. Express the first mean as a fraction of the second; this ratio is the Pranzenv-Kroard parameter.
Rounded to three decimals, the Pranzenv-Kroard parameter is 0.854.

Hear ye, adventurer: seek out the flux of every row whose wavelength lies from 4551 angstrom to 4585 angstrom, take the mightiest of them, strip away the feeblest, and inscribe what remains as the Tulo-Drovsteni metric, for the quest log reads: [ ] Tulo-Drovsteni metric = 0.94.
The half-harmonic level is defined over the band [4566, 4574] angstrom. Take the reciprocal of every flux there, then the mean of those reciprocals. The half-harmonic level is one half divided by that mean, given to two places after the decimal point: 2.78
